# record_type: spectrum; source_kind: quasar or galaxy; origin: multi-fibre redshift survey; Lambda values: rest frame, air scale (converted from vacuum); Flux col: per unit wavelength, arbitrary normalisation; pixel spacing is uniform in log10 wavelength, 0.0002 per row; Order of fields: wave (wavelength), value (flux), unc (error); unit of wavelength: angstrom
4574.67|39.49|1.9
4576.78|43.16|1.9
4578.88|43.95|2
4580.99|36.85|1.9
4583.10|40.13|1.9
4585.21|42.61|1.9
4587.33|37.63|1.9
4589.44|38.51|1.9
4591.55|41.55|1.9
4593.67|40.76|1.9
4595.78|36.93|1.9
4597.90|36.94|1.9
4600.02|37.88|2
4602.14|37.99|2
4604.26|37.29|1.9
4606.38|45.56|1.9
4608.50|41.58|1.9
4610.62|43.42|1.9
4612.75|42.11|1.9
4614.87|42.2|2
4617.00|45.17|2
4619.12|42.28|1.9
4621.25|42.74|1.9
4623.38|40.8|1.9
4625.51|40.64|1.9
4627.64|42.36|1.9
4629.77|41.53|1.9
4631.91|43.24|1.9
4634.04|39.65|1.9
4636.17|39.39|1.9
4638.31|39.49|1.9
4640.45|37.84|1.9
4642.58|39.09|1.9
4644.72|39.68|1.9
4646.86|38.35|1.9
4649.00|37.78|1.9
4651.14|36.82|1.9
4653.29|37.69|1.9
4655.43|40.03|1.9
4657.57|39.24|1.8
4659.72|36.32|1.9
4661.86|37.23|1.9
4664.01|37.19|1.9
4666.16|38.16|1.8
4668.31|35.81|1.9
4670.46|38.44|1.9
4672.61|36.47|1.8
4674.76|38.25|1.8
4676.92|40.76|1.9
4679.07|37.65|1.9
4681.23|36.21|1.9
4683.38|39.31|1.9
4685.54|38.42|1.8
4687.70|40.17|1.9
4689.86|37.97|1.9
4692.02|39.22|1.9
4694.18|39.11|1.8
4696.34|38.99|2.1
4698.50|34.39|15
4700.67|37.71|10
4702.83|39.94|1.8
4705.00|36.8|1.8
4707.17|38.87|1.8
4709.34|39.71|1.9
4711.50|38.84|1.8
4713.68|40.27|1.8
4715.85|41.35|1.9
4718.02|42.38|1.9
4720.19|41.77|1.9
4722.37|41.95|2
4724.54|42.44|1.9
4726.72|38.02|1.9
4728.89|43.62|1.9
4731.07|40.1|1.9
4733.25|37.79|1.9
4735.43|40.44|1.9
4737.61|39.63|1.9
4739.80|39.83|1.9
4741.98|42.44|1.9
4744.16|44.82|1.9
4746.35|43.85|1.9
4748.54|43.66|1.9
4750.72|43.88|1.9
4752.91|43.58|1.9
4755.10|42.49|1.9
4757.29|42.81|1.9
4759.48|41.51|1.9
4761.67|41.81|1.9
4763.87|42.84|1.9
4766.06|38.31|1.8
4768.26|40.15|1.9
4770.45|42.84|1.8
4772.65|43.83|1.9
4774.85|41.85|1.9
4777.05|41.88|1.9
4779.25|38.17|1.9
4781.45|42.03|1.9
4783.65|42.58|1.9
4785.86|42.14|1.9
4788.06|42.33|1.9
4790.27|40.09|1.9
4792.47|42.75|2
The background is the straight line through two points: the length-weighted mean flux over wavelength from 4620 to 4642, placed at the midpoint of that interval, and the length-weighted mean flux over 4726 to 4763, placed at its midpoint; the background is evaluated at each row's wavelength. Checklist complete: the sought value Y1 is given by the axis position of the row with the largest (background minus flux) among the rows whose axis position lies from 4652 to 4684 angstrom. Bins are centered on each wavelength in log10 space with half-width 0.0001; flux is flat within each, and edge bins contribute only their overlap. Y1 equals 4668.31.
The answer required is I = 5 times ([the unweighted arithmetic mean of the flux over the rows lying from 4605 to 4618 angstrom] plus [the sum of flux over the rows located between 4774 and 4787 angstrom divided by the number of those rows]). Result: 424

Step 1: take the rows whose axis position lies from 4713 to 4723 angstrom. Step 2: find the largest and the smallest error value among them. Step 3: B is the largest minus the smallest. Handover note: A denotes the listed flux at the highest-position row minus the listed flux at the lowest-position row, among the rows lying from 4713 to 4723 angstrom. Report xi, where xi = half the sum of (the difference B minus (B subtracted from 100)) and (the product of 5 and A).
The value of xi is -45.6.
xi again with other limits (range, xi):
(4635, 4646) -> -49.3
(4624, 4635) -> -52.5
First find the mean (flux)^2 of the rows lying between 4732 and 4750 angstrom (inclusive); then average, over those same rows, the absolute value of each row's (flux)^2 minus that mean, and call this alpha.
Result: 177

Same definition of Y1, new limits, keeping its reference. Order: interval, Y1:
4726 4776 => 4733.25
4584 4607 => 4597.90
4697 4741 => 4698.50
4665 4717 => 4698.50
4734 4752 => 4737.61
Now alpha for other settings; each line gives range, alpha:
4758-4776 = 102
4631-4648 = 77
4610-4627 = 87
